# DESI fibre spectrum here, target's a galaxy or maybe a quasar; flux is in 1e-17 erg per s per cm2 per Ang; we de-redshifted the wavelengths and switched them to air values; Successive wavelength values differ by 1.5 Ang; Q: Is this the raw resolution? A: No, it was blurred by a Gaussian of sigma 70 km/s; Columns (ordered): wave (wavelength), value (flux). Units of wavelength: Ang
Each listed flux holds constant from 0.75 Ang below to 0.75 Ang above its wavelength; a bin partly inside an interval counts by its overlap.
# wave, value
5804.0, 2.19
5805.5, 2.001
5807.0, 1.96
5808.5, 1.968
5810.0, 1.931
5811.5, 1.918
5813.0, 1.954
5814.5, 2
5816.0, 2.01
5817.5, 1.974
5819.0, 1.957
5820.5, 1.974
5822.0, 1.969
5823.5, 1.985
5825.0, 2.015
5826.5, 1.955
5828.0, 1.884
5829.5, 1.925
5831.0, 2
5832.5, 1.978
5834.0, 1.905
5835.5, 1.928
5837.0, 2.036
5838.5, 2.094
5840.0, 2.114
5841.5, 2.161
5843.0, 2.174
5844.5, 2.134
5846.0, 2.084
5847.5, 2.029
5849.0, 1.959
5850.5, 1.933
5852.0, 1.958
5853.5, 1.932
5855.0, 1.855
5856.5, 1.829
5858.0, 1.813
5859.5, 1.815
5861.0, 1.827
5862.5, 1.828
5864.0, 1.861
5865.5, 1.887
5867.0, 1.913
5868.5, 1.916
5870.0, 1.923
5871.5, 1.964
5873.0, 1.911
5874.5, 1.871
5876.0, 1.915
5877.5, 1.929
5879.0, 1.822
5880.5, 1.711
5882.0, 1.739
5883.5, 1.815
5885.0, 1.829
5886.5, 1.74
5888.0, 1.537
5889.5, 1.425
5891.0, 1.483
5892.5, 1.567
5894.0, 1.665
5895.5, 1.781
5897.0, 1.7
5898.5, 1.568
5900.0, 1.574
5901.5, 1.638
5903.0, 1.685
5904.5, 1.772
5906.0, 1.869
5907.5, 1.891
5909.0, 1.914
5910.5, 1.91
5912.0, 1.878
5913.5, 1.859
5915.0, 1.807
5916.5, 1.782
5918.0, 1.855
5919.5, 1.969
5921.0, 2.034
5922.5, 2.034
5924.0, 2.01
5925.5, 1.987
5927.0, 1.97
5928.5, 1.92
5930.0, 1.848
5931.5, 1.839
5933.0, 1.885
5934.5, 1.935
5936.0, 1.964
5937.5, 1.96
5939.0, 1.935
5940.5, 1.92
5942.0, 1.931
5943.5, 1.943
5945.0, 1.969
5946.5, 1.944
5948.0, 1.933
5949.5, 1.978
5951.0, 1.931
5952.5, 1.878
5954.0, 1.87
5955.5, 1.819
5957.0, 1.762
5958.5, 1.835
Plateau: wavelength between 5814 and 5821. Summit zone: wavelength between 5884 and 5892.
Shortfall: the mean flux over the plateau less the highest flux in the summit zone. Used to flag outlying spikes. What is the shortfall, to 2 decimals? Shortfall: 0.15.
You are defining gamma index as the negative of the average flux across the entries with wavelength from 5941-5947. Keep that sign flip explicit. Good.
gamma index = -1.95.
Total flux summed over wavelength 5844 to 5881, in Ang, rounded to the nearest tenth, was 47.6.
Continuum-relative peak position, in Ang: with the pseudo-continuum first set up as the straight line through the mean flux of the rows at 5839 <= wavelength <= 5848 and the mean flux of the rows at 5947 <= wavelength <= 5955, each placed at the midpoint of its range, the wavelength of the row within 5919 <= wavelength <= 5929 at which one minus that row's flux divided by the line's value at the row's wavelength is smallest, 5922.5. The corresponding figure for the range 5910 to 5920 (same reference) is 5919.5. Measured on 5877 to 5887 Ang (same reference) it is 5877.5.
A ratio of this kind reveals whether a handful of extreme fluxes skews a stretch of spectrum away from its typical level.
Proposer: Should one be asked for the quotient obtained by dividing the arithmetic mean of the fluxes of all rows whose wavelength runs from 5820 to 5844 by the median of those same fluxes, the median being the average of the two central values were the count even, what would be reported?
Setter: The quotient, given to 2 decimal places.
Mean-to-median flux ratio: 1.01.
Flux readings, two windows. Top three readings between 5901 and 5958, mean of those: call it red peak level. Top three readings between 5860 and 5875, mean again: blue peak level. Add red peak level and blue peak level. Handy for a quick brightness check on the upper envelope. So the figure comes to 3.96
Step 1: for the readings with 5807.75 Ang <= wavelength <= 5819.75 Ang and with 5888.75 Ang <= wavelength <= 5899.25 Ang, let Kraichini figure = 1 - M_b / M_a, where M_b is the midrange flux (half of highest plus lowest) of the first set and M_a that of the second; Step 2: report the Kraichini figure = -0.23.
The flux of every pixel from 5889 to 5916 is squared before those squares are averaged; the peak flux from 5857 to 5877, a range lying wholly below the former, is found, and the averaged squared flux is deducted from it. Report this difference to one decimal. -1.0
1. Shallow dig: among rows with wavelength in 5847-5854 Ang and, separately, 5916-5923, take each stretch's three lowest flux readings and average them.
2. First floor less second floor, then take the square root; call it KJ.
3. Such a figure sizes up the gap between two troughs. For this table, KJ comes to 0.269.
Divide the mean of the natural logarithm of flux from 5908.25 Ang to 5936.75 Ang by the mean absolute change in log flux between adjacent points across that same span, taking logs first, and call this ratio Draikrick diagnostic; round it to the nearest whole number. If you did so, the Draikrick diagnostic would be 32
